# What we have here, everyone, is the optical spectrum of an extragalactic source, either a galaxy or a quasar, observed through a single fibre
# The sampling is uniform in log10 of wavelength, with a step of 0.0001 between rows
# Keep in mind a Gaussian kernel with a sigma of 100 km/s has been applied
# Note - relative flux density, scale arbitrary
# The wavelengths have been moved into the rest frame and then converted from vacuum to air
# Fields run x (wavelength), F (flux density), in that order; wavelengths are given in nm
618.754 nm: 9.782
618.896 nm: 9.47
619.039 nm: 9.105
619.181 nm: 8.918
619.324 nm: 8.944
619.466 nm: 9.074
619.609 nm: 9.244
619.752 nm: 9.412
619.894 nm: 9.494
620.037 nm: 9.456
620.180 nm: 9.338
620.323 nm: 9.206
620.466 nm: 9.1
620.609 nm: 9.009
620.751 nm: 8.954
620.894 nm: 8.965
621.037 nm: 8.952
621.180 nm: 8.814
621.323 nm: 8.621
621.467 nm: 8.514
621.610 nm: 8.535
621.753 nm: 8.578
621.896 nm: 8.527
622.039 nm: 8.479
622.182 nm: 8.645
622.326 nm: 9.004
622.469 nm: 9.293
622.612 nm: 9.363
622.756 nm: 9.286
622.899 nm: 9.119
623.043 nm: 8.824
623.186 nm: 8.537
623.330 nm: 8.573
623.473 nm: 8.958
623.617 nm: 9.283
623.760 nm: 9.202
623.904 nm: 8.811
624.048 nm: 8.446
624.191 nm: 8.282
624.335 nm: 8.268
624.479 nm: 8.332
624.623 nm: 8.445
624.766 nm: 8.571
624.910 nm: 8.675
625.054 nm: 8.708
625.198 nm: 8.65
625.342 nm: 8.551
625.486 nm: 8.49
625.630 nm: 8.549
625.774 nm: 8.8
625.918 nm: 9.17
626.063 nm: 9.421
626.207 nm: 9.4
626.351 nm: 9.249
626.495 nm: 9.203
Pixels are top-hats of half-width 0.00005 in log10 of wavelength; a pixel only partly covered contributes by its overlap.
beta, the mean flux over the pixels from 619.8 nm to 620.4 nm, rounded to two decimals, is 9.37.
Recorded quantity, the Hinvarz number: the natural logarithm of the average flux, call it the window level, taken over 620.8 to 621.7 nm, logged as 2.167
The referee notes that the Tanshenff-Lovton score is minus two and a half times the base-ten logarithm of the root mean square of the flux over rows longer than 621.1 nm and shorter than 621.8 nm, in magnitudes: -2.34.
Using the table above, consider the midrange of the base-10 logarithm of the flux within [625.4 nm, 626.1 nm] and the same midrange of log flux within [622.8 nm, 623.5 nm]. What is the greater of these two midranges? 0.952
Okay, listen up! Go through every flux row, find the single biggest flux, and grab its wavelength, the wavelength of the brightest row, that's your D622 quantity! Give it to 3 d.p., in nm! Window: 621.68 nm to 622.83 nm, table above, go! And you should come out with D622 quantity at 622.612 nm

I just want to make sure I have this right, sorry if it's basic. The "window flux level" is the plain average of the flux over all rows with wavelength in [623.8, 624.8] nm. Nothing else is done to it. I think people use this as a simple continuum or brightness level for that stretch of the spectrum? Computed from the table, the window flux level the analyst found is 8.5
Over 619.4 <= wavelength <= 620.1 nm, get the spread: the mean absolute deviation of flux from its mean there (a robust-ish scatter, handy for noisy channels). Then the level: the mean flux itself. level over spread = 66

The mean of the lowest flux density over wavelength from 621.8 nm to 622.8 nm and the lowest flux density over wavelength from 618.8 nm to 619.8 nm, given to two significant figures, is 8.7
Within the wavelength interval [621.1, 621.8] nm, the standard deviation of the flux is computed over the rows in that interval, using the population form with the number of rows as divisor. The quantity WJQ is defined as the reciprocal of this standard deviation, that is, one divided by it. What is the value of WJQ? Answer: 9.3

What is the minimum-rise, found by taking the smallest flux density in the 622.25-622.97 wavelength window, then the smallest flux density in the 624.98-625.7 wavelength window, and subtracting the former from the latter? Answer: -0.51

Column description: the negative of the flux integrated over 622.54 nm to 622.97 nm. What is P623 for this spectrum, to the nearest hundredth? -3.98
